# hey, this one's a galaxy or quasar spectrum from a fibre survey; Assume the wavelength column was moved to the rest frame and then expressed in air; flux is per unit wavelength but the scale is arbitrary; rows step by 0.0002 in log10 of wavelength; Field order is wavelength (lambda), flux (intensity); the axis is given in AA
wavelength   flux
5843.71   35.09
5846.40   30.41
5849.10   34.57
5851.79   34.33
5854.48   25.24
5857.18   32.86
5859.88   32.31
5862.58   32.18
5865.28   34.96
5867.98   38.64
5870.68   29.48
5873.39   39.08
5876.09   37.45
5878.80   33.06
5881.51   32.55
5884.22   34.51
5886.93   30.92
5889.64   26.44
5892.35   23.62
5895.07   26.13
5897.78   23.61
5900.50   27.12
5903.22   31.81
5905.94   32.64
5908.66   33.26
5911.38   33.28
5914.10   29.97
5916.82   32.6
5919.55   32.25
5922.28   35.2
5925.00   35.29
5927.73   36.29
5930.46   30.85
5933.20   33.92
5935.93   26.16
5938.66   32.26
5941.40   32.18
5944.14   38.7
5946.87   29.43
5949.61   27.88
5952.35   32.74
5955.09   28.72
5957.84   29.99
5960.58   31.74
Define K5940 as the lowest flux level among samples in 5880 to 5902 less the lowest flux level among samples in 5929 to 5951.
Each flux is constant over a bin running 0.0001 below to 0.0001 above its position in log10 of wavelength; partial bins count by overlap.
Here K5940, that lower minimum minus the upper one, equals -3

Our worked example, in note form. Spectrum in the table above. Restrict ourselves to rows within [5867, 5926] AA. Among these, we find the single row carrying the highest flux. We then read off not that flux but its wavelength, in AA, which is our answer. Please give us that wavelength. 5873.39 AA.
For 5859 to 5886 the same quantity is 5873.39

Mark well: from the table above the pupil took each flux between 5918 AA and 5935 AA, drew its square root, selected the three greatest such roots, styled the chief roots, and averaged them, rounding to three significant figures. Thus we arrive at 5.97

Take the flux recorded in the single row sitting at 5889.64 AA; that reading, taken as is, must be 26.44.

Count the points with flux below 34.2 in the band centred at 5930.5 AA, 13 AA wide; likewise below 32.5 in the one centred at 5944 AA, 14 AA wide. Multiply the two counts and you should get 12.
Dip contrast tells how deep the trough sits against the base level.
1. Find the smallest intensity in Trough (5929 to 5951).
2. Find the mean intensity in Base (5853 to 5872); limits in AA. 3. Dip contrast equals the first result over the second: 0.81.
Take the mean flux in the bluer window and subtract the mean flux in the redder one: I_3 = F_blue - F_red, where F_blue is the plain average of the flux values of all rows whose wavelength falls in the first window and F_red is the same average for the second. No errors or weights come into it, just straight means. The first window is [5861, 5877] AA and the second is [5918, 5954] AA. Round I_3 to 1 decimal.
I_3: 2.7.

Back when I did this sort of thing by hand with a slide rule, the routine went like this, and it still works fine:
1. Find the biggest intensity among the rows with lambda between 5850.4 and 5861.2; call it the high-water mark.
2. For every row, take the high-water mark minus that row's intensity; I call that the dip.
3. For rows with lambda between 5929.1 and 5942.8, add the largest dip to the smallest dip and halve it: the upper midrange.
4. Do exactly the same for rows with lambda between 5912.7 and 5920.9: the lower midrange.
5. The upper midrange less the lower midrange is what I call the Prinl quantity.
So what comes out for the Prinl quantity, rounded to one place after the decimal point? 1.2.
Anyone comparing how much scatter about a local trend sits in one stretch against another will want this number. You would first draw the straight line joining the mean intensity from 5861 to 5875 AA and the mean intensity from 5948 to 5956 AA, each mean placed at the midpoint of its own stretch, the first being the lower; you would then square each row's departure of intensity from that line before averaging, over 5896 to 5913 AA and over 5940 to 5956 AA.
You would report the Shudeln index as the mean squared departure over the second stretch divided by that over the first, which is 0.70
